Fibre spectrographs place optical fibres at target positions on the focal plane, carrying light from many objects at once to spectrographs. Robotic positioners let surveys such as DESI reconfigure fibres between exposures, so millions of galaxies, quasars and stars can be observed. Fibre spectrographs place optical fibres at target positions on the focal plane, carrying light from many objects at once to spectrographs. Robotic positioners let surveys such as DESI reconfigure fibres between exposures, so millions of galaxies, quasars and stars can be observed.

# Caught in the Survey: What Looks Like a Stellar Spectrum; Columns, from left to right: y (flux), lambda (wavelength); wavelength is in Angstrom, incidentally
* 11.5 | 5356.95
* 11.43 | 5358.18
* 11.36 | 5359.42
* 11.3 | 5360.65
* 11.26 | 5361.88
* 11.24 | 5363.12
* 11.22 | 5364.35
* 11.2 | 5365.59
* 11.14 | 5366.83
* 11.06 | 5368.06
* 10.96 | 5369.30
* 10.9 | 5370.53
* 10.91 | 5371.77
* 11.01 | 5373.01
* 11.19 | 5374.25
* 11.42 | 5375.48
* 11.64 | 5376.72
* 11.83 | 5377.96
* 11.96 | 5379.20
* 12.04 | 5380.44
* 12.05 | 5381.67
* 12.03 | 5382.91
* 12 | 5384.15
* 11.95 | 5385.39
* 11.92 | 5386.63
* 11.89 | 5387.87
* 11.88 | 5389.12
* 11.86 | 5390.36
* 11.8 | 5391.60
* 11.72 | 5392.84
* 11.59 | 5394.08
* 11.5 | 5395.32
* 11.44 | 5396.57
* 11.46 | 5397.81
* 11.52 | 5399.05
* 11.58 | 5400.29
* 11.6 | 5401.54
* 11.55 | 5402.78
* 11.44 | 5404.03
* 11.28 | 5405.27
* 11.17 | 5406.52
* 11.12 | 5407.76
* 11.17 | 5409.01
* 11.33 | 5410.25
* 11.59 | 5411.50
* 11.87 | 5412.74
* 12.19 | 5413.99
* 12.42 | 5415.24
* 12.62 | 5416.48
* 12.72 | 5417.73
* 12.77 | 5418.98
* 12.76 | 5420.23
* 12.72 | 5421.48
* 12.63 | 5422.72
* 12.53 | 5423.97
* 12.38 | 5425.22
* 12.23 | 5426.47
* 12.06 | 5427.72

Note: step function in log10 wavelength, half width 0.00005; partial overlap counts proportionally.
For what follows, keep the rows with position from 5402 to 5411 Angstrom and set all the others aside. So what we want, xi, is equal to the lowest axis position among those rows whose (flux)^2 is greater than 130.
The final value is 5402.78 Angstrom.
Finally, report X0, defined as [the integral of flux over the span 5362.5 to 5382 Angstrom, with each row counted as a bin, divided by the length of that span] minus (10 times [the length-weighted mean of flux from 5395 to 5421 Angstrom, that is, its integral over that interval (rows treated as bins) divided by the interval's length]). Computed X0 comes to -106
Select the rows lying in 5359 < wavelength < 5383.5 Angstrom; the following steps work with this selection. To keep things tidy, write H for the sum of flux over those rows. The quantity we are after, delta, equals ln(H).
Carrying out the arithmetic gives 5.4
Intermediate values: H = 228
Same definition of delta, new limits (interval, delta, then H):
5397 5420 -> 5.4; 211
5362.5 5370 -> 4.2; 67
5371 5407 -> 5.8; 337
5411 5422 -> 4.7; 112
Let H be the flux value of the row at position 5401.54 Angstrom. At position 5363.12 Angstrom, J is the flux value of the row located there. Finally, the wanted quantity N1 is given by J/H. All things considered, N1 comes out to 0.97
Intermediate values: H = 11.6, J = 11.24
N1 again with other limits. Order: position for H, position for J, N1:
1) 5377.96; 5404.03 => 0.97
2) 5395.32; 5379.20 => 1.04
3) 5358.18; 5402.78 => 1.01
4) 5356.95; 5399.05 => 1.00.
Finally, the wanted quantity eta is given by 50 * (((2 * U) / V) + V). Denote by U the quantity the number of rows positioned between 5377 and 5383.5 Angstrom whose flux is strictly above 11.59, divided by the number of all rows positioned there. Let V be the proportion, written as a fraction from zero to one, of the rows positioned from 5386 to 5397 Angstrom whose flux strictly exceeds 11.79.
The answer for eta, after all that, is 208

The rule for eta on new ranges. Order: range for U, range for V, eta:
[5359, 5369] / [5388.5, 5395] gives 30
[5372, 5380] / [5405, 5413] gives 357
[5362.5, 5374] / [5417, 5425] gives 50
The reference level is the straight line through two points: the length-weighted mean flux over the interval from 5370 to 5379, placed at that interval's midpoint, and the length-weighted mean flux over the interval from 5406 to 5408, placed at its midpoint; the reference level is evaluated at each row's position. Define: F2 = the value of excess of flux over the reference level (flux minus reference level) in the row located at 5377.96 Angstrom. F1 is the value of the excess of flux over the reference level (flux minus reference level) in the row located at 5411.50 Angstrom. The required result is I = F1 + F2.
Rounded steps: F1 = 0.4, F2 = 0.5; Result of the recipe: 0.97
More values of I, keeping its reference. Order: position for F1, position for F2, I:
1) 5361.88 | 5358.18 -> -0.02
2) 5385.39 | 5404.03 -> 0.94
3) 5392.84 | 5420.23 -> 2.12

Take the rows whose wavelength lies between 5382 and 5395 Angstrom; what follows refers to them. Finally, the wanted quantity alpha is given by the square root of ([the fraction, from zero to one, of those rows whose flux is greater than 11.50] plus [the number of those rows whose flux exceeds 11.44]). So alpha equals 3.32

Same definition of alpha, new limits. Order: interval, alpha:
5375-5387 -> 3.15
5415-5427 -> 3.32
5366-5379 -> 1.48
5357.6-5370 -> 0.00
